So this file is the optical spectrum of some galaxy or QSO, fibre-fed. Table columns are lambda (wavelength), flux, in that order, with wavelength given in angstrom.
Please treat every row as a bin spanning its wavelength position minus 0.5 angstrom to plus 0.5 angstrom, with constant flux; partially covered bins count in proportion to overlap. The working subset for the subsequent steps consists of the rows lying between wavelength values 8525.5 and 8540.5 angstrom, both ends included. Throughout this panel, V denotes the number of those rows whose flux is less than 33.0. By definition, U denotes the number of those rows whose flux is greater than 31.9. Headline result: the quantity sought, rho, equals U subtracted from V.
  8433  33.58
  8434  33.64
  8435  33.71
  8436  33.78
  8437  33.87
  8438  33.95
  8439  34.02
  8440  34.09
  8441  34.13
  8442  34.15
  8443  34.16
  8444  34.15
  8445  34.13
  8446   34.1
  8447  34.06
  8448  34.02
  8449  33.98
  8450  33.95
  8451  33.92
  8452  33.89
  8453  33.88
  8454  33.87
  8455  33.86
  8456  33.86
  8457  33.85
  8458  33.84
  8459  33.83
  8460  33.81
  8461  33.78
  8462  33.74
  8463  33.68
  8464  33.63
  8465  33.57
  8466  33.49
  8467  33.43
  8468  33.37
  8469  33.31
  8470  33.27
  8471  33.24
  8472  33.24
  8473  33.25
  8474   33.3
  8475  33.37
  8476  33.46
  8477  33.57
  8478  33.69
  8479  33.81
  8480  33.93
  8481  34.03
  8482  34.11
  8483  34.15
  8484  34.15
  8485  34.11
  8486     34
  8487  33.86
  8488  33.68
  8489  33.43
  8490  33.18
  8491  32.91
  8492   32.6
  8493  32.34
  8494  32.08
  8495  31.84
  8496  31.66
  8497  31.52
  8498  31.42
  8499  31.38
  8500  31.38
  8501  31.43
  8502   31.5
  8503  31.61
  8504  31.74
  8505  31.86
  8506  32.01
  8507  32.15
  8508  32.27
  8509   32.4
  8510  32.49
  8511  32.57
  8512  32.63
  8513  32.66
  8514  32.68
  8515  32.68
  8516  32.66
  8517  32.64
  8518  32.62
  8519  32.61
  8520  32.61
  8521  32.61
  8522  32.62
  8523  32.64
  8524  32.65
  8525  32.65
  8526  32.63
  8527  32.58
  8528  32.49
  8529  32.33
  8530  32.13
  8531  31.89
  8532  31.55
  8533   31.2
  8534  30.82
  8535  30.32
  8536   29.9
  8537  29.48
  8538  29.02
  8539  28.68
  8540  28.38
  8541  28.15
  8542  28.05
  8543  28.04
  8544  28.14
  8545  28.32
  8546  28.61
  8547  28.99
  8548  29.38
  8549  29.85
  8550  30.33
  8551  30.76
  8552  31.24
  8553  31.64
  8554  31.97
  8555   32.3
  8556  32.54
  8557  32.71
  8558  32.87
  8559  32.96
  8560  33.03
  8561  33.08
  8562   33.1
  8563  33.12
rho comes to 10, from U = 5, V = 15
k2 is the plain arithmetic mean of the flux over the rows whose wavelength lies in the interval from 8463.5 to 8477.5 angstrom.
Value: 33.4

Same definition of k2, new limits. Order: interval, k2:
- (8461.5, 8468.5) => 33.6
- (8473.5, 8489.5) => 33.8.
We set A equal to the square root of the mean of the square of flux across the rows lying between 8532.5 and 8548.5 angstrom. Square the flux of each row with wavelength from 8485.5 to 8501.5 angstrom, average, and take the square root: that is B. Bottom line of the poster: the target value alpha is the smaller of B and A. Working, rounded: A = 29.11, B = 32.4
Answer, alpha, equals 29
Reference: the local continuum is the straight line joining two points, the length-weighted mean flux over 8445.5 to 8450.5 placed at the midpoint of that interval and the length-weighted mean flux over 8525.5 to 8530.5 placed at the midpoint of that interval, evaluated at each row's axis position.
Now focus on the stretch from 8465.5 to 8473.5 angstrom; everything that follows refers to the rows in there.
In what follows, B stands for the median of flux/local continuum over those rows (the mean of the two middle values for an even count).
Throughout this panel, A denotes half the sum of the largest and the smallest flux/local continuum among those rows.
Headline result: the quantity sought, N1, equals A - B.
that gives 0.001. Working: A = 0.99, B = 0.99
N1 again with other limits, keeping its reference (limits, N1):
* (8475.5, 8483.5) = -0.002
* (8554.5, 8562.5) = -0.007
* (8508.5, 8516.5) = -0.003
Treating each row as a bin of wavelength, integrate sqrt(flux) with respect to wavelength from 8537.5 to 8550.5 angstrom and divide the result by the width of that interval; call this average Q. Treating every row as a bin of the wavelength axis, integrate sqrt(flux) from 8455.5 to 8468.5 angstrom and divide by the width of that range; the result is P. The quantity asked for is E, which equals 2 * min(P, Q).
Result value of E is 10.7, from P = 5.80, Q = 5.36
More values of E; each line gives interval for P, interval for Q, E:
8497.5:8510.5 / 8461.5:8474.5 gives 11.3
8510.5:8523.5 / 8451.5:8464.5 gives 11.4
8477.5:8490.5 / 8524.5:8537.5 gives 11.2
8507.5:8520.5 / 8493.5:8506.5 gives 11.3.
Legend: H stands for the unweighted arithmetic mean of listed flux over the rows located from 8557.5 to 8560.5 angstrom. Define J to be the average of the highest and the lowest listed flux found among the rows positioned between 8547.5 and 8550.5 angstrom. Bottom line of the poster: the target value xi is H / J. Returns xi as 1.10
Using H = 33.0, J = 30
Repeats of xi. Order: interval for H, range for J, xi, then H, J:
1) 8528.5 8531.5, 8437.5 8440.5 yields 0.94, 32.1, 34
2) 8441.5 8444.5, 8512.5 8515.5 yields 1.05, 34.2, 33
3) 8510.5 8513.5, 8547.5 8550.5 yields 1.09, 32.6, 30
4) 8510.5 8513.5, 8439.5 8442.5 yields 0.96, 32.6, 34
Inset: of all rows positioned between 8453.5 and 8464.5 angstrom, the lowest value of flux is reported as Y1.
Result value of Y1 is 33.63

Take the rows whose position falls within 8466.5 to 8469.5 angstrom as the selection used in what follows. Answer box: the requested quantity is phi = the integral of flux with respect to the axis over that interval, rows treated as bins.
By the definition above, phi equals 100.1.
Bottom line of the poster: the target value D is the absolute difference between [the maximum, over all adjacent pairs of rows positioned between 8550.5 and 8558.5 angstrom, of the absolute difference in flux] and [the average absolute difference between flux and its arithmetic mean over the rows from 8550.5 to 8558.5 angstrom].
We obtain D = 0.12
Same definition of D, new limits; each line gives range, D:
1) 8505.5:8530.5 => 0.05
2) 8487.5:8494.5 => 0.16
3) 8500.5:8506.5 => 0.03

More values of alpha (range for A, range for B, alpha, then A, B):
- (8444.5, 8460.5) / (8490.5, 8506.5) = 32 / 33.93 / 31.8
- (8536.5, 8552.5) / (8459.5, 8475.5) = 29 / 29.11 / 33.5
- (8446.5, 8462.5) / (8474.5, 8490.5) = 34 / 33.88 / 33.8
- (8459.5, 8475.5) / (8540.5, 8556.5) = 30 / 33.47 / 29.9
